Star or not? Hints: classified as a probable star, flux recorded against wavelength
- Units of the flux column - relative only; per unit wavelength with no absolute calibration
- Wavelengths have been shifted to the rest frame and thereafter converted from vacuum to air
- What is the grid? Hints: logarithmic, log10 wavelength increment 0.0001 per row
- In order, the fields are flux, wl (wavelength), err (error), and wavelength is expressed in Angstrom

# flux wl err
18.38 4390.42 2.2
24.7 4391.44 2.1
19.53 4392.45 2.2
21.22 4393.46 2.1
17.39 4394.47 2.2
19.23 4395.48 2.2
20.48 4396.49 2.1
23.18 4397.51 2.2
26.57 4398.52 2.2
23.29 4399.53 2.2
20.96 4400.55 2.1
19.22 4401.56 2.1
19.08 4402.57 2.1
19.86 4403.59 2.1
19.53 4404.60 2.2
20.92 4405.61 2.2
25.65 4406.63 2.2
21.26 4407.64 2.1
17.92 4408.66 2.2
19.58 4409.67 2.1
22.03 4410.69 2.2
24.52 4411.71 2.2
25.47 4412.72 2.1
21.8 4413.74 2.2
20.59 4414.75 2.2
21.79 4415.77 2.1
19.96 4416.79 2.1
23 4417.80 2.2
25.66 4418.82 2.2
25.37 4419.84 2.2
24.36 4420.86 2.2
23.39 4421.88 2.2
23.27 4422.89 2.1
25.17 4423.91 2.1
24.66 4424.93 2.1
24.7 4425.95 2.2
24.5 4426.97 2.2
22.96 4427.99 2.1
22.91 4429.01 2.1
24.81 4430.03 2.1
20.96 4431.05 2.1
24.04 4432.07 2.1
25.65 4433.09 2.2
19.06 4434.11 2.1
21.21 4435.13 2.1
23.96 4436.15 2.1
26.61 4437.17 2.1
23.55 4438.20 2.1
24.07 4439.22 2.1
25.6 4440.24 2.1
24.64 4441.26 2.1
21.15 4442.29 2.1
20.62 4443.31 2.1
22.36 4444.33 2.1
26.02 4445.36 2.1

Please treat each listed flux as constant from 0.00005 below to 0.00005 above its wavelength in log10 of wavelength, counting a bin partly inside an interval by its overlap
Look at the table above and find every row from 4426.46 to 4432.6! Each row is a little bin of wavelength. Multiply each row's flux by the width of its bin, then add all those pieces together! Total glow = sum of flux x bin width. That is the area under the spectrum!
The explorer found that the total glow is 143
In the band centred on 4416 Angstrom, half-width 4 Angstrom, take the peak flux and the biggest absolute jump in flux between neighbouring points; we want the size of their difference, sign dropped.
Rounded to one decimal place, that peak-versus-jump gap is 22.0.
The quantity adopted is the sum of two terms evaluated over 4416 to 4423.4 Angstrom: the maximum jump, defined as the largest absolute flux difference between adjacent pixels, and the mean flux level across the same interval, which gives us 26.6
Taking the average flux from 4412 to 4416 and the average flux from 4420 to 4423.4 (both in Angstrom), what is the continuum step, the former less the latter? -1.3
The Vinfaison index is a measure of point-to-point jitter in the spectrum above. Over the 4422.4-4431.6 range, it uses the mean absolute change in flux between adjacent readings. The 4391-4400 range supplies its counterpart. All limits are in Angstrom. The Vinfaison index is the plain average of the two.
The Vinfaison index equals 2.1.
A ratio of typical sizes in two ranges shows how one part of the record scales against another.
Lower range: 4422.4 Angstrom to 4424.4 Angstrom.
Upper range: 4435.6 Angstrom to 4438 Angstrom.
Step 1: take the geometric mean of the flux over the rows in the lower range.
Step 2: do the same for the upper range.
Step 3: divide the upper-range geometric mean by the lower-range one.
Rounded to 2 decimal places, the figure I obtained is 1.04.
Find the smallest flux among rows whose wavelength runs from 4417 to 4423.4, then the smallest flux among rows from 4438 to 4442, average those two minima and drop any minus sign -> 23.3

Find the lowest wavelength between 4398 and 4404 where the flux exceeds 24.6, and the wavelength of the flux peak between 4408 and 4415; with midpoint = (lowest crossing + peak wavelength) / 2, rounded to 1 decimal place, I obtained 4405.6 Angstrom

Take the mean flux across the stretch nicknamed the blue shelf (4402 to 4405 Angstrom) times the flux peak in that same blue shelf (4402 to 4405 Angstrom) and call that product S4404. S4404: 387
